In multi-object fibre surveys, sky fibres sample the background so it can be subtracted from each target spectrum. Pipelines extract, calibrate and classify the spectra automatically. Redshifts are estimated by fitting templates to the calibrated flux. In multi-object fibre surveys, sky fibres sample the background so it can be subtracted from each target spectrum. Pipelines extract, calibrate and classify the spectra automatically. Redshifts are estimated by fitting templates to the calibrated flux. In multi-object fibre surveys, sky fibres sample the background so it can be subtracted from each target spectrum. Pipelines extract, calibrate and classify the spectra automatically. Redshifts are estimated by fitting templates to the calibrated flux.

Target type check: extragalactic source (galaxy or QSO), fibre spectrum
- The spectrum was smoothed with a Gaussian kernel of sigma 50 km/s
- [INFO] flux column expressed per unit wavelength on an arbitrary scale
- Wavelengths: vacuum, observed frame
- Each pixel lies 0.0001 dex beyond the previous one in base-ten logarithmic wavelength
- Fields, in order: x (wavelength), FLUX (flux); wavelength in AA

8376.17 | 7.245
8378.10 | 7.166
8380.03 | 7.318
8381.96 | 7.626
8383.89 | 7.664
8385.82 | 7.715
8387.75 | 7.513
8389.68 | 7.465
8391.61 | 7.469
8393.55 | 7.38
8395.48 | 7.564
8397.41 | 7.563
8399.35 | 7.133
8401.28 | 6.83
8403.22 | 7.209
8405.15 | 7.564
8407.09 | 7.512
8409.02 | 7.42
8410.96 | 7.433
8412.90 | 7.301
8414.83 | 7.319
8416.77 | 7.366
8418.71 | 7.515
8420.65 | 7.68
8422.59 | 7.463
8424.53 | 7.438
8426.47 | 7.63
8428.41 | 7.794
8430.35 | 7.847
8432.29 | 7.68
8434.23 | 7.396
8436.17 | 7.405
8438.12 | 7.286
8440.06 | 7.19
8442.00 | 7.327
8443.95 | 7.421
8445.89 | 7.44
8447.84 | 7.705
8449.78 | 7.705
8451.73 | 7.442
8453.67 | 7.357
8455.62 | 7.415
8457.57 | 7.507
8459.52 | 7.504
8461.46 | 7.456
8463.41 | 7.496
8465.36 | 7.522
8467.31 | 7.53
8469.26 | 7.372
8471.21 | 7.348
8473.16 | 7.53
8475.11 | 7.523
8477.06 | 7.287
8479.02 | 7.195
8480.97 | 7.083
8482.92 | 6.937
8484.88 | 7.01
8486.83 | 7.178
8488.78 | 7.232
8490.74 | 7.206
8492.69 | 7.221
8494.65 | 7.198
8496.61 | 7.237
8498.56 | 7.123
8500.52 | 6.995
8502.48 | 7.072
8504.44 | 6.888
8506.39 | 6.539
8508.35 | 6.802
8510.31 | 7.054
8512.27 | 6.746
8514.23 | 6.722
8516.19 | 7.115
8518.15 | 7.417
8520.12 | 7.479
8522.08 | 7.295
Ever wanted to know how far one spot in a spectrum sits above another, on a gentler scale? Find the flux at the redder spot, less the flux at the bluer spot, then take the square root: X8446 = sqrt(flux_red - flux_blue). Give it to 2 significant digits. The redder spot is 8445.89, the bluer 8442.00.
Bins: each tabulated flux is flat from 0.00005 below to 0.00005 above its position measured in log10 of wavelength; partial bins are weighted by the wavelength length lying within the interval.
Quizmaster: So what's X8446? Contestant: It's 0.34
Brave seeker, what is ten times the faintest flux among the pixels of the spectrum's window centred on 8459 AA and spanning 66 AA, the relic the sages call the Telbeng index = 69.4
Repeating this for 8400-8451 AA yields 68.3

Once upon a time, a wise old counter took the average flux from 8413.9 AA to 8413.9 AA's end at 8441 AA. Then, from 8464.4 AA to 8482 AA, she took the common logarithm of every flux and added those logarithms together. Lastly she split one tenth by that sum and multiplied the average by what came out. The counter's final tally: 0.10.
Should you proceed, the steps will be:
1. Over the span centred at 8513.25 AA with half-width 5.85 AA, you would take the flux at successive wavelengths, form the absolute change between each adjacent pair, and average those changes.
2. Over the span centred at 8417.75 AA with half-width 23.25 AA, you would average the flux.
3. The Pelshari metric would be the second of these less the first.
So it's 7.18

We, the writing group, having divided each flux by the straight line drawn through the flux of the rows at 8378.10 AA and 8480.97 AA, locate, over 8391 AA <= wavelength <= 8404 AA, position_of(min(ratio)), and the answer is 8401.28 AA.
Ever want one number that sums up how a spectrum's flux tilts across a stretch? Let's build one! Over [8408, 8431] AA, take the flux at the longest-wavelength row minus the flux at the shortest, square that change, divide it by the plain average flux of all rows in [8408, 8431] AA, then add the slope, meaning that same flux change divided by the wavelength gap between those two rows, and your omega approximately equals 0.044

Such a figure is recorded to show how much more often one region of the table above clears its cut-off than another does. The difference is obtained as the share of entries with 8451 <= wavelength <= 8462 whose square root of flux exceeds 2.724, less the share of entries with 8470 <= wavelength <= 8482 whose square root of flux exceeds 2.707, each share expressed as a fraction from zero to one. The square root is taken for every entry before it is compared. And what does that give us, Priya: 0.2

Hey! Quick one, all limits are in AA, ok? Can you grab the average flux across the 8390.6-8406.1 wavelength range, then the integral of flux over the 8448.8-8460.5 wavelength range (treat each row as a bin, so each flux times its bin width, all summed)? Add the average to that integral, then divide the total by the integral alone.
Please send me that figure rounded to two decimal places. 1.08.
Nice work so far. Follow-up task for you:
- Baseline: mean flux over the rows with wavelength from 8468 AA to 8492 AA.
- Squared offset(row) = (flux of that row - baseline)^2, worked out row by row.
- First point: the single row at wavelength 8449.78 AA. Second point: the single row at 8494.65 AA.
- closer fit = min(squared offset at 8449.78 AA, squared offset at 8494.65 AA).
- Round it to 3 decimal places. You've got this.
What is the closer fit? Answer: 0.002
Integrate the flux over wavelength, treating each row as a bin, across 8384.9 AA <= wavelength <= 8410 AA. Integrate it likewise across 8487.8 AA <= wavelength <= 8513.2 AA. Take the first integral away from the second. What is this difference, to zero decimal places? -8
